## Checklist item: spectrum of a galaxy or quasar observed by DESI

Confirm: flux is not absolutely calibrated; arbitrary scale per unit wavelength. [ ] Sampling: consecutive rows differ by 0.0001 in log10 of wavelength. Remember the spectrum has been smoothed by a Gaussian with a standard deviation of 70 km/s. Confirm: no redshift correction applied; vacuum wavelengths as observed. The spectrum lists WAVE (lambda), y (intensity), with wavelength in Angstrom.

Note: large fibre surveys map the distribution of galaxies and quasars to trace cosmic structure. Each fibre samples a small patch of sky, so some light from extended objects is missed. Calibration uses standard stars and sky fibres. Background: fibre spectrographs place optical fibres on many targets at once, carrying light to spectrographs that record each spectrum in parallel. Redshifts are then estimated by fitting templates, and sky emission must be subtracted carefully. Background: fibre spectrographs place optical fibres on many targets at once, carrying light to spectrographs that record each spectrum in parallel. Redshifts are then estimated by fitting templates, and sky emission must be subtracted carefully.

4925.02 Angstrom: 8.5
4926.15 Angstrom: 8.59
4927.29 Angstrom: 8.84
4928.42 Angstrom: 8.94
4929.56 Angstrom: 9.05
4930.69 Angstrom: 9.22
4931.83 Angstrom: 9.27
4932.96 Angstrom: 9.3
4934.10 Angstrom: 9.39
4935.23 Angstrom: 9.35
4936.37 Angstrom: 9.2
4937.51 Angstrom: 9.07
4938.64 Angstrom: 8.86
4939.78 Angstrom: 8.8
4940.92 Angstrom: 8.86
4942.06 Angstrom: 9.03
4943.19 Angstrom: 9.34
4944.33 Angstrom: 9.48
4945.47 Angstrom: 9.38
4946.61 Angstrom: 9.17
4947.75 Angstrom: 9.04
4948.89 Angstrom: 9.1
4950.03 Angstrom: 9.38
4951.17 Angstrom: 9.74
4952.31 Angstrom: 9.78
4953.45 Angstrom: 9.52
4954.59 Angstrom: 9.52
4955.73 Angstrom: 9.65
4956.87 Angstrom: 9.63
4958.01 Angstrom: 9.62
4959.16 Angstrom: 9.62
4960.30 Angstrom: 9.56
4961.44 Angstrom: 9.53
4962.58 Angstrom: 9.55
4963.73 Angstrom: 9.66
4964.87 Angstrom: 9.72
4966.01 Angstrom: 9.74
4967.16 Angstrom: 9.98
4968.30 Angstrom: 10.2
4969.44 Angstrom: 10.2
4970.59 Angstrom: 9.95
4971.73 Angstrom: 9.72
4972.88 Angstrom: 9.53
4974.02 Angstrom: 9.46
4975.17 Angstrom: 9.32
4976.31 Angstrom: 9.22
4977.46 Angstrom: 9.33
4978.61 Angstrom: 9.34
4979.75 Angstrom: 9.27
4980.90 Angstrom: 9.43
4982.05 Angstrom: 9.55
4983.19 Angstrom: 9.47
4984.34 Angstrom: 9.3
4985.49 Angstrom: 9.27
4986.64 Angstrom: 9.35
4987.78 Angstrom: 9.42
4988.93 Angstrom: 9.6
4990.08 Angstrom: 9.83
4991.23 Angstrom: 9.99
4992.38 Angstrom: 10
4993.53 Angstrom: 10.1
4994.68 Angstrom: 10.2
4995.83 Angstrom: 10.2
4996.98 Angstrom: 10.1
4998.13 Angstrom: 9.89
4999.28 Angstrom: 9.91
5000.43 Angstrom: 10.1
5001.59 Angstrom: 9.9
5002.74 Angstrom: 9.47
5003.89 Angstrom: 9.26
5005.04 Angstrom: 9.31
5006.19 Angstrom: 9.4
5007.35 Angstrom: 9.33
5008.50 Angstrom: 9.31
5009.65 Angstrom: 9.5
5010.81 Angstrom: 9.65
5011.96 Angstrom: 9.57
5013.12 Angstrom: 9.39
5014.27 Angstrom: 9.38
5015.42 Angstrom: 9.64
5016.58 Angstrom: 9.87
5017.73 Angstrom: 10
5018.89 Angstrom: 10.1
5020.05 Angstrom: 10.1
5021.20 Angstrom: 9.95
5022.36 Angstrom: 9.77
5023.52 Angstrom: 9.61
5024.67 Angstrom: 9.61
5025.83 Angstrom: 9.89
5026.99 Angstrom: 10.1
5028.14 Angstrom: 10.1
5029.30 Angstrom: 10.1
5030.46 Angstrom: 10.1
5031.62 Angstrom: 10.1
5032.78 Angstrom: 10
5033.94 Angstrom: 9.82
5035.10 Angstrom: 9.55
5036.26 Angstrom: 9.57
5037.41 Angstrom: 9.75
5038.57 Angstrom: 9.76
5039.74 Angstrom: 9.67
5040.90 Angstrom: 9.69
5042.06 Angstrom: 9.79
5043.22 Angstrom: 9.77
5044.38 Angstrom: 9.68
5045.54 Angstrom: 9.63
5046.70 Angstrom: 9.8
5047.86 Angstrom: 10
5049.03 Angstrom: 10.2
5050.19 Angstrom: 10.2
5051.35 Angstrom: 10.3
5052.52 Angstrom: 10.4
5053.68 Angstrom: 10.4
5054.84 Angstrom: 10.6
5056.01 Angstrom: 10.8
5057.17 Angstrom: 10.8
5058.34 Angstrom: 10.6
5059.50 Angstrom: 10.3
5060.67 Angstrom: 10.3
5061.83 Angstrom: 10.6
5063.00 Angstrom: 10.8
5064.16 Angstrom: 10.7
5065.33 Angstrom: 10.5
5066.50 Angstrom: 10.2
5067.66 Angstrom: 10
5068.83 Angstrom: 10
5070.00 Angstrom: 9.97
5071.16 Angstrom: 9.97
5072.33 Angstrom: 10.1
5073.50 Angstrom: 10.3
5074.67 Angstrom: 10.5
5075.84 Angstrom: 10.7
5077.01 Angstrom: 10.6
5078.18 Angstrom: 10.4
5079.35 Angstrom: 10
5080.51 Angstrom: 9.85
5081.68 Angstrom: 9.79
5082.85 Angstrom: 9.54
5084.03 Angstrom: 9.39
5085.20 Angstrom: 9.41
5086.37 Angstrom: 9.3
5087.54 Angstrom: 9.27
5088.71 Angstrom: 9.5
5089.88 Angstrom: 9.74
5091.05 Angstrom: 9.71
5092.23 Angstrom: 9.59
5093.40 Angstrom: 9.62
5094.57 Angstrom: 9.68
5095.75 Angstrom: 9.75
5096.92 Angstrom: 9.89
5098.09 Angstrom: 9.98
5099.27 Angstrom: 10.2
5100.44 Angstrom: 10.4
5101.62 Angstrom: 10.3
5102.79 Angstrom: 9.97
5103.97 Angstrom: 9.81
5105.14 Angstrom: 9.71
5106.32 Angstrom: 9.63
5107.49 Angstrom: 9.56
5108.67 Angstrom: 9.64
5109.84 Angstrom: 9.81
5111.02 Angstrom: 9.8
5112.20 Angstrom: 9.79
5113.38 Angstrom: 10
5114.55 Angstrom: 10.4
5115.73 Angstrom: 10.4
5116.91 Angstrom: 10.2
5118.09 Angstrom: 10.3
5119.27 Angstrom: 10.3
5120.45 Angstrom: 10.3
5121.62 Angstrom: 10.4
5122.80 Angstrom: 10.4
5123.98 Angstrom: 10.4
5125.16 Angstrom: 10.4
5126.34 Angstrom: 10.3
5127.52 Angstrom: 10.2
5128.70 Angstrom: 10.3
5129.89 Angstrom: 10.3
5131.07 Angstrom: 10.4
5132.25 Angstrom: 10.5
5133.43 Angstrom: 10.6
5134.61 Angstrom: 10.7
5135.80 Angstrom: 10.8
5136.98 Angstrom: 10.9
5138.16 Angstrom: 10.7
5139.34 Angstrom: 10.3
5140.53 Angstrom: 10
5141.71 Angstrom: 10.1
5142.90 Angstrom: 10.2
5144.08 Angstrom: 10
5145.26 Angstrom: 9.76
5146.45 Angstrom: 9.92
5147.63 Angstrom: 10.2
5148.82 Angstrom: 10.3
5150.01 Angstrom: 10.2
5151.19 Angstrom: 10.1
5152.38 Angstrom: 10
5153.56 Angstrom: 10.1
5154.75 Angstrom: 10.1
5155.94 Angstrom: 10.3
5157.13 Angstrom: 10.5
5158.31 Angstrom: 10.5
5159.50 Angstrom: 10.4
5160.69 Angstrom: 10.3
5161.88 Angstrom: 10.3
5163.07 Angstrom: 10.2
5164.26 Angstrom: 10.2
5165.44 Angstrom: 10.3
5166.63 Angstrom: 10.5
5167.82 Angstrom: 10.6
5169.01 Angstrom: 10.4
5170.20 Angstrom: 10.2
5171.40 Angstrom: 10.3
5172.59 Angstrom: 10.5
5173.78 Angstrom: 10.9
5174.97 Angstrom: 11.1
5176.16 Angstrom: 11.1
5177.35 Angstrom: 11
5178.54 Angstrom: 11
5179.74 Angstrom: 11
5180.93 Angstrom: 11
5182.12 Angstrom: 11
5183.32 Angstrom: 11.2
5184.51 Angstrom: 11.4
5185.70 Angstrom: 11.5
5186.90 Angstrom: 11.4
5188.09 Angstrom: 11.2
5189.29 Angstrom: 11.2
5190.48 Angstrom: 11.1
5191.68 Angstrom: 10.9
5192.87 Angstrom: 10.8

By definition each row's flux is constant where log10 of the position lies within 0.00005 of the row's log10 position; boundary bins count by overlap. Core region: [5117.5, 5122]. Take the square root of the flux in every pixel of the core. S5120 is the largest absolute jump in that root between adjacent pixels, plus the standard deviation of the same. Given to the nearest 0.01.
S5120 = 0.02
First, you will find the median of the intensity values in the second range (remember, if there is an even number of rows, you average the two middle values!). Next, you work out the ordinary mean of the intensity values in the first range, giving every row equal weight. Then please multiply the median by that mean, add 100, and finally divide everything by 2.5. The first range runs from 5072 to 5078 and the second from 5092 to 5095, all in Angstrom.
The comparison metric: 80.2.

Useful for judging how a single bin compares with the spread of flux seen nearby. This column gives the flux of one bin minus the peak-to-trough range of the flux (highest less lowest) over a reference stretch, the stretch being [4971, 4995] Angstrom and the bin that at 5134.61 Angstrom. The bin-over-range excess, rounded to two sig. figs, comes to 9.7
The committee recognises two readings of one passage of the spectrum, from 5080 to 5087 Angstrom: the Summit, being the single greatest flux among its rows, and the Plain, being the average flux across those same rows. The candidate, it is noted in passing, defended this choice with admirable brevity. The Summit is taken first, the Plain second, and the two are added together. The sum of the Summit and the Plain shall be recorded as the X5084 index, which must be 19.4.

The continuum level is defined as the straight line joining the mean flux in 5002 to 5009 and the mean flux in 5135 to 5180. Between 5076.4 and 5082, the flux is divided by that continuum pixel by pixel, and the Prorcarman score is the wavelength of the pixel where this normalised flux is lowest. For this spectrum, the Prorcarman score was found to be 5081.68 Angstrom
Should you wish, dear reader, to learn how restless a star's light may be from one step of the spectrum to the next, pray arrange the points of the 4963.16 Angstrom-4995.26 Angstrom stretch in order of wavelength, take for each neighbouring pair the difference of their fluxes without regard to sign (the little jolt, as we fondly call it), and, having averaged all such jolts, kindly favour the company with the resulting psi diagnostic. 0.119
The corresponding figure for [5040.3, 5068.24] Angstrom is 0.140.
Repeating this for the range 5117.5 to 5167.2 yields 0.109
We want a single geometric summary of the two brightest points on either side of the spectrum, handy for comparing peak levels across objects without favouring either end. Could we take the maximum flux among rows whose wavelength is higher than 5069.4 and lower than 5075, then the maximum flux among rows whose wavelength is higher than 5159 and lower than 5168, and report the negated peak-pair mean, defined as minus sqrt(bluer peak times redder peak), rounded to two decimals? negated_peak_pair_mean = -10.55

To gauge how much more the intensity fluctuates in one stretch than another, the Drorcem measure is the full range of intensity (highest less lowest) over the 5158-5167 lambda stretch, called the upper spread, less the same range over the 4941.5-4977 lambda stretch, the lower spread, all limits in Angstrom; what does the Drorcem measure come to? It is -0.9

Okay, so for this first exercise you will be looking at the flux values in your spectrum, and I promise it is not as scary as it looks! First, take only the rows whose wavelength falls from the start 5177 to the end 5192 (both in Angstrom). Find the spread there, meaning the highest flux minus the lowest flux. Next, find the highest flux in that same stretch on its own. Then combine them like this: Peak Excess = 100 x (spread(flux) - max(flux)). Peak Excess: -1090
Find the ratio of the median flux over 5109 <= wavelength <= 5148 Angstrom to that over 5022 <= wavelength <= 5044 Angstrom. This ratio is 1.054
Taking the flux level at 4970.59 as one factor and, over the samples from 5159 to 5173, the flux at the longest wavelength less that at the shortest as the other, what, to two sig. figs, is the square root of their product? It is 1.0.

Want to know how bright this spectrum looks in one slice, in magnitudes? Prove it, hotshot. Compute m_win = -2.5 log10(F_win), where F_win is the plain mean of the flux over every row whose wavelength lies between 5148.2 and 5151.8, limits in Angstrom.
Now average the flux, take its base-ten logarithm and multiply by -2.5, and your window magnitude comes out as -2.52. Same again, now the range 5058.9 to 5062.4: -2.54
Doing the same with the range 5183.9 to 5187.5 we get -2.65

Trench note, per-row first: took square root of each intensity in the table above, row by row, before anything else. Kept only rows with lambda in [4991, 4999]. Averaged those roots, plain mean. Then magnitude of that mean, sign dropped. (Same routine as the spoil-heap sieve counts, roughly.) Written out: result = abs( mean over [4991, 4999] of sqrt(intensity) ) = 3.17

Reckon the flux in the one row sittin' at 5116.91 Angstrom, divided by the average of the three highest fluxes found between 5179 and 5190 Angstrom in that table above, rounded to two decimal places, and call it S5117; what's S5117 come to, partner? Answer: 0.89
